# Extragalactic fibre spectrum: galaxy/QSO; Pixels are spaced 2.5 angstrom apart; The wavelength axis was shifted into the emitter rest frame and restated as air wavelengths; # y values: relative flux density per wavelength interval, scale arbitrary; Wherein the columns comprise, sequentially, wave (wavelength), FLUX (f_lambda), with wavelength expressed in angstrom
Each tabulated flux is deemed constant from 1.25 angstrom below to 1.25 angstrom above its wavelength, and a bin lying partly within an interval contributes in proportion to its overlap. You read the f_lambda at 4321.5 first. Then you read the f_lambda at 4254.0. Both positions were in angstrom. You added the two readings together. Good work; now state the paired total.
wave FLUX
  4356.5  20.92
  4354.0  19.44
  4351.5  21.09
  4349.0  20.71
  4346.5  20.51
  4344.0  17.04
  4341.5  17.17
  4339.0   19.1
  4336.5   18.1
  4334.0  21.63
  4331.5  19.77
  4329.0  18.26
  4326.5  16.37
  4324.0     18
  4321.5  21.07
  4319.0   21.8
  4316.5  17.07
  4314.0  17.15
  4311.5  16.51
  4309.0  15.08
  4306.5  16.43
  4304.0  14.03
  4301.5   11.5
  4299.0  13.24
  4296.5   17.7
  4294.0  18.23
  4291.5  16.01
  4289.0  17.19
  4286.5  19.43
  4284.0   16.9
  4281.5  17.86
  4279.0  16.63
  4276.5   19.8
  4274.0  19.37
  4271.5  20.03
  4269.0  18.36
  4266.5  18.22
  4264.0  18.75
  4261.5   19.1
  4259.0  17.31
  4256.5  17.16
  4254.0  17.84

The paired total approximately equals 38.9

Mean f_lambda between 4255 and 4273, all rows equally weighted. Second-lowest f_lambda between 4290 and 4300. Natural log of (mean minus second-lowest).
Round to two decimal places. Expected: 0.88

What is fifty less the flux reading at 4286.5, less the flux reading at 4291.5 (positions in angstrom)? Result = 15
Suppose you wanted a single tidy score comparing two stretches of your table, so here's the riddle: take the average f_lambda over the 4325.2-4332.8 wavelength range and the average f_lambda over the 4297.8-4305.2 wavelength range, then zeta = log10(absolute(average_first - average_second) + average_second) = 1.26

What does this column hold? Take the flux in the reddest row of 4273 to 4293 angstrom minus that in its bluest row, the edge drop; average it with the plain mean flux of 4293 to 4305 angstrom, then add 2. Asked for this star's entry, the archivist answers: 7.8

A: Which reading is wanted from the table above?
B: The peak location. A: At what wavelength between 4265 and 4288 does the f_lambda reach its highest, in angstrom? 4271.5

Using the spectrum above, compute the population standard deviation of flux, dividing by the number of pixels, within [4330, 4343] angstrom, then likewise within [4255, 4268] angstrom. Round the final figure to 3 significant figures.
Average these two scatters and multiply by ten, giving 11.4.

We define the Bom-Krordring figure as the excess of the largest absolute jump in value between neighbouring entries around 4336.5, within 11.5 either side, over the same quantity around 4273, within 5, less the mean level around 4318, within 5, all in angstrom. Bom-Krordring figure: -17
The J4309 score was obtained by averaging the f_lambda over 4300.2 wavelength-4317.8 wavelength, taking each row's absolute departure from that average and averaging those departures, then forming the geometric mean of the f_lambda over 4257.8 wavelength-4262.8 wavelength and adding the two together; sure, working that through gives 19.8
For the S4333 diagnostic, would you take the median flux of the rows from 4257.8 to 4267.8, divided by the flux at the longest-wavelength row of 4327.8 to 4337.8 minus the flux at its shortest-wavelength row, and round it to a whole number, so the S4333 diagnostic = -116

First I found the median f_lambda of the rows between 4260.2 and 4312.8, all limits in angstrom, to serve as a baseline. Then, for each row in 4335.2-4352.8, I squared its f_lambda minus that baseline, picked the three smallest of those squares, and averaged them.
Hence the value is 0.3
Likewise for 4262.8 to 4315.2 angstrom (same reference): 0.1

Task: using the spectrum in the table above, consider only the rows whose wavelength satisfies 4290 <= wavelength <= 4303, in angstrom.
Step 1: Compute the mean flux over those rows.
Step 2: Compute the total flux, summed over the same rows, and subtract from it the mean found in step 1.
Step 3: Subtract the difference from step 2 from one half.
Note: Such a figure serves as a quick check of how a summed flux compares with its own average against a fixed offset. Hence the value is -60.8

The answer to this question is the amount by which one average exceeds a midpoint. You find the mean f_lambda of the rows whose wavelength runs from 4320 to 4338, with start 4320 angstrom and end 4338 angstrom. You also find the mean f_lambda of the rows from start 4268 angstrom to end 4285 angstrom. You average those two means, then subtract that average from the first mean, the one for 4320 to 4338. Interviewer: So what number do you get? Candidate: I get 0.3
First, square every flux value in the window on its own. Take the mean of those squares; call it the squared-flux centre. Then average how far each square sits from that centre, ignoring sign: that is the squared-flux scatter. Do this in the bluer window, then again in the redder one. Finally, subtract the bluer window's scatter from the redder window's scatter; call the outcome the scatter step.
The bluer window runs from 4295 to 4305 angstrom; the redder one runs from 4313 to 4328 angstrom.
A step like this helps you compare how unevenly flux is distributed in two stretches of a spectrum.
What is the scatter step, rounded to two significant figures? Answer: 19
